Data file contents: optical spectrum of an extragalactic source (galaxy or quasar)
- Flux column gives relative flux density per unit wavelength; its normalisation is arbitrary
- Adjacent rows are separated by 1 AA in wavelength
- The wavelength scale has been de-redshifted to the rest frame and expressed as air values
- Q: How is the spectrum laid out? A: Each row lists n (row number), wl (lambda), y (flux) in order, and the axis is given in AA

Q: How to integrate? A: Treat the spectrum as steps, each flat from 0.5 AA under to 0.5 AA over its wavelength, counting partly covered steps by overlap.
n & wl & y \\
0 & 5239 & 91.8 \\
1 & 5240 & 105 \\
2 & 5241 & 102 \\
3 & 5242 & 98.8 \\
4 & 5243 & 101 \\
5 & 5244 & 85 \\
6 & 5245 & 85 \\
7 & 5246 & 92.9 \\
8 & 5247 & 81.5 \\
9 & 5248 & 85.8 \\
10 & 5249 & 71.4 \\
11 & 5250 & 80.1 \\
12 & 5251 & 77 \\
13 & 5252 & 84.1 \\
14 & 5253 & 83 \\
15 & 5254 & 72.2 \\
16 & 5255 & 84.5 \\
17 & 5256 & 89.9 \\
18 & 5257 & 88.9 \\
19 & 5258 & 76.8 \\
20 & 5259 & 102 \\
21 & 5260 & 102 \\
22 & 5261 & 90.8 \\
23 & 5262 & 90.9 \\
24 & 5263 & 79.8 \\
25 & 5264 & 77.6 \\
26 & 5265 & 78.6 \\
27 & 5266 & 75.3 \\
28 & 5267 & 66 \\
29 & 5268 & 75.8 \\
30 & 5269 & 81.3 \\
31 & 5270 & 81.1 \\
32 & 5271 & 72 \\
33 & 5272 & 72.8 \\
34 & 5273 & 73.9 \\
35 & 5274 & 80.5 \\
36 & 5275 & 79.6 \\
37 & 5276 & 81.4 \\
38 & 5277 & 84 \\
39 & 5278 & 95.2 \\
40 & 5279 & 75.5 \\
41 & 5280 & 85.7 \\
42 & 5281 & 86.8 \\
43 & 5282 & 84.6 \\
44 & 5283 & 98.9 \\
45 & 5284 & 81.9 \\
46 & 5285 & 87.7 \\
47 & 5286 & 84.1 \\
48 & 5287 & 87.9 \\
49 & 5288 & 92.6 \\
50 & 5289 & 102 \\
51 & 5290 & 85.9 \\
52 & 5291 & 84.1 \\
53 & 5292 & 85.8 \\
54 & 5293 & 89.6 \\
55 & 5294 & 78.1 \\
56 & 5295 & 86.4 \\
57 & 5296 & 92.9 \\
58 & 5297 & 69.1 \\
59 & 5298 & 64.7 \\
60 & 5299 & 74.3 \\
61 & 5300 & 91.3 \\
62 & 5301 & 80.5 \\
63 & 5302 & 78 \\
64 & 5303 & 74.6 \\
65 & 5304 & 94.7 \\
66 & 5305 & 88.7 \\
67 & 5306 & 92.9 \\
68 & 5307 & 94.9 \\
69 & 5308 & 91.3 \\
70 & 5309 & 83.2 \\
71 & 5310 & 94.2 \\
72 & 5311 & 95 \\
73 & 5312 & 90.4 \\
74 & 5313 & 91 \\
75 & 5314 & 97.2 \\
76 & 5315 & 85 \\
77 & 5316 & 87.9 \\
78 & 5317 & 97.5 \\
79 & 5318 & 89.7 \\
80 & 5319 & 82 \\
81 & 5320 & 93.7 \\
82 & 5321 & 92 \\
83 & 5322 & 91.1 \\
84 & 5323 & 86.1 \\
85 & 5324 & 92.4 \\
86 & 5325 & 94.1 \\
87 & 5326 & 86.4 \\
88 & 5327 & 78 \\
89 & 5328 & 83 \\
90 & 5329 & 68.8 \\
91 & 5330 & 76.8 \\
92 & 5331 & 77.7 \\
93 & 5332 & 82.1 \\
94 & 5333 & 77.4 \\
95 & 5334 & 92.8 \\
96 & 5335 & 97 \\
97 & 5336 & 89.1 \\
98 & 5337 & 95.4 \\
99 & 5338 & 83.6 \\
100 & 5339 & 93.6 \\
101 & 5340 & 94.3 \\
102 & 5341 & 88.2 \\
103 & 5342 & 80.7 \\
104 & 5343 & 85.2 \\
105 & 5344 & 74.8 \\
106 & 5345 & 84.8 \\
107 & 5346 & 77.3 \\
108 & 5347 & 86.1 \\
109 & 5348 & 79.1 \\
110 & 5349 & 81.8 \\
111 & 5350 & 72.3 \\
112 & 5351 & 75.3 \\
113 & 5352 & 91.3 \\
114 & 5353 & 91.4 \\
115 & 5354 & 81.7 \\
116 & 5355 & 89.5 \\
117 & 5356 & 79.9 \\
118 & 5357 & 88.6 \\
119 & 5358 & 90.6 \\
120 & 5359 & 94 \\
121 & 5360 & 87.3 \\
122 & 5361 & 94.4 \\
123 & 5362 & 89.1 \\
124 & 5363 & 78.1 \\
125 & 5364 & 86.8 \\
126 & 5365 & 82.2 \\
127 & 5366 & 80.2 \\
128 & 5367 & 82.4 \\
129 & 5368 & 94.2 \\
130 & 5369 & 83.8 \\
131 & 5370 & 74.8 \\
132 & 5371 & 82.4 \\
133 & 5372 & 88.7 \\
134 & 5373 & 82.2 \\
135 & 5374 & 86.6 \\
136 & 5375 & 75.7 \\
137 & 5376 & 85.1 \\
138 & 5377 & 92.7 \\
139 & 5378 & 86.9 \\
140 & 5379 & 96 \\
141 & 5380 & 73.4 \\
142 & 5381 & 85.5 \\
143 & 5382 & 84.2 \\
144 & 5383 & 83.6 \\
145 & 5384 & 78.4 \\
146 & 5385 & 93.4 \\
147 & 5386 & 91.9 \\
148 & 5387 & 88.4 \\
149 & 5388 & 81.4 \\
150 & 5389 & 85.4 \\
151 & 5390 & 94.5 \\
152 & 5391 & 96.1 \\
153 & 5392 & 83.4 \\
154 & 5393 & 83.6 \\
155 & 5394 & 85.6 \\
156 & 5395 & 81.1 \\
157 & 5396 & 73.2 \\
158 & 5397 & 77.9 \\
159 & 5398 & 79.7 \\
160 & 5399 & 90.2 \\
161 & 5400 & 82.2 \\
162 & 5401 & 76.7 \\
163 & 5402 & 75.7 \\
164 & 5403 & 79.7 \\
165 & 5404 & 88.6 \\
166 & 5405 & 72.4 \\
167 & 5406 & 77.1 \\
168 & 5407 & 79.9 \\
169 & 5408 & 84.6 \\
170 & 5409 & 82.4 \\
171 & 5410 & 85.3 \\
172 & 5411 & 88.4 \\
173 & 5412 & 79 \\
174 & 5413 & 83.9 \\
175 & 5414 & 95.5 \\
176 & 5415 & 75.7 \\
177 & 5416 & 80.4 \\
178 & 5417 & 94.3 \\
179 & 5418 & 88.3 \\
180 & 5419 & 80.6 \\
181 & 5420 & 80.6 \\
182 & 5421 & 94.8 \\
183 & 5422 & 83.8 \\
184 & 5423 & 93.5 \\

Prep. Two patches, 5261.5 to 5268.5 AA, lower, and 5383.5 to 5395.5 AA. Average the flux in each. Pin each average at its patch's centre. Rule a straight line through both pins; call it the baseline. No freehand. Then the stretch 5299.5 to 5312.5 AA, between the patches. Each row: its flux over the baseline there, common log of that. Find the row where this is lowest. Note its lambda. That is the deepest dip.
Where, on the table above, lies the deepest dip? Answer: 5303 AA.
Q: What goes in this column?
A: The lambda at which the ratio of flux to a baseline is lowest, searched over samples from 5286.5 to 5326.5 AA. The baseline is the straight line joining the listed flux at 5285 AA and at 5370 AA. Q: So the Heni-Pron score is 5298 AA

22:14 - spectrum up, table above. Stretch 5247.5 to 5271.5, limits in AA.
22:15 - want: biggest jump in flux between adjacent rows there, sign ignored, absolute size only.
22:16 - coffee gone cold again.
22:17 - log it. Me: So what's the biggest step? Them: 25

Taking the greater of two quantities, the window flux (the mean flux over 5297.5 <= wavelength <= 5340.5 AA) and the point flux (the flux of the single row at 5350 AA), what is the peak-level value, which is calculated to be 87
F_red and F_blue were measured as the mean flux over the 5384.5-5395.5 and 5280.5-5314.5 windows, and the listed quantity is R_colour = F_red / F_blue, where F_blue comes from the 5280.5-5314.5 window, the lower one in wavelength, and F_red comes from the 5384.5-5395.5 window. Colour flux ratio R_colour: 1.01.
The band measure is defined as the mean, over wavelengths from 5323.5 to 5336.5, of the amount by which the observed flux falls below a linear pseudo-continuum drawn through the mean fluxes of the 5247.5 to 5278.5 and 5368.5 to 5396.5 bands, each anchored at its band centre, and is -0.7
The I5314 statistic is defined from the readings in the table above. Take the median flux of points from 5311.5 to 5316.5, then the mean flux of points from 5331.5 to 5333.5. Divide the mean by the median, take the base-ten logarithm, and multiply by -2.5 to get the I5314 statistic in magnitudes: 0.14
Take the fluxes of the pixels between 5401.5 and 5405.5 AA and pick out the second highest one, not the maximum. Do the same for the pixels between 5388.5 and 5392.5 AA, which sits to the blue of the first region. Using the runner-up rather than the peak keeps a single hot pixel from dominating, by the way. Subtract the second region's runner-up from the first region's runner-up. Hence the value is -15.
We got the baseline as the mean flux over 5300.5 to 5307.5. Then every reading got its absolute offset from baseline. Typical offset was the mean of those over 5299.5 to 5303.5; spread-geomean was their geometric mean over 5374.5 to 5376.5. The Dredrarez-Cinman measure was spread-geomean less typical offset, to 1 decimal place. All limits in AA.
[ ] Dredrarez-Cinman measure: -4.1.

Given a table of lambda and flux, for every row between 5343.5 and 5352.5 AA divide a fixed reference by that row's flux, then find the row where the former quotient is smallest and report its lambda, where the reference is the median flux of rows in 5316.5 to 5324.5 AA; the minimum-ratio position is 5352 AA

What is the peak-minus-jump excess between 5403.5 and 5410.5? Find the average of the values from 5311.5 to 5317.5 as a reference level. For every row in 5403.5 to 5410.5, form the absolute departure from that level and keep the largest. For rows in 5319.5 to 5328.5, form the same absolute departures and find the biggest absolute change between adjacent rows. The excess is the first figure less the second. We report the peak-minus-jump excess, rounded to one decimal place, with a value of 10.7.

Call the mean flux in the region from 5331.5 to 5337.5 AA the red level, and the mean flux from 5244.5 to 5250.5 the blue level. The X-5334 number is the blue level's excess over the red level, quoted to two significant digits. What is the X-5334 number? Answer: -6.2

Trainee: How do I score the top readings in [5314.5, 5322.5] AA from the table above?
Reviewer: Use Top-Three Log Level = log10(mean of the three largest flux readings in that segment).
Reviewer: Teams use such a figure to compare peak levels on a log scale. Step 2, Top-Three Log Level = 1.97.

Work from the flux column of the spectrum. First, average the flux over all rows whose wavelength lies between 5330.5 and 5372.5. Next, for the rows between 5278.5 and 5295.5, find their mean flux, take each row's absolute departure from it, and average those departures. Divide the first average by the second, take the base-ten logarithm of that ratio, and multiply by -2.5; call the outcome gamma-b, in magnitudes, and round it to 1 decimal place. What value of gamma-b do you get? -3.2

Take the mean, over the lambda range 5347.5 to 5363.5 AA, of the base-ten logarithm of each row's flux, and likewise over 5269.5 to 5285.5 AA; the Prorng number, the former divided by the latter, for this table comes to 1.01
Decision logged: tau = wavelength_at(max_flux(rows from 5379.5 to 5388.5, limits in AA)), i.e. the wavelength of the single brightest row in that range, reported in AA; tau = 5385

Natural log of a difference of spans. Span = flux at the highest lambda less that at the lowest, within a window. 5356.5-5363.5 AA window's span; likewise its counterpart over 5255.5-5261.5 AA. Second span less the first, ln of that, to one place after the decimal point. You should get 2.4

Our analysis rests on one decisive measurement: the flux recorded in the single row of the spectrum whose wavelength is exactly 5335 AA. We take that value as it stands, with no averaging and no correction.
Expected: 97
